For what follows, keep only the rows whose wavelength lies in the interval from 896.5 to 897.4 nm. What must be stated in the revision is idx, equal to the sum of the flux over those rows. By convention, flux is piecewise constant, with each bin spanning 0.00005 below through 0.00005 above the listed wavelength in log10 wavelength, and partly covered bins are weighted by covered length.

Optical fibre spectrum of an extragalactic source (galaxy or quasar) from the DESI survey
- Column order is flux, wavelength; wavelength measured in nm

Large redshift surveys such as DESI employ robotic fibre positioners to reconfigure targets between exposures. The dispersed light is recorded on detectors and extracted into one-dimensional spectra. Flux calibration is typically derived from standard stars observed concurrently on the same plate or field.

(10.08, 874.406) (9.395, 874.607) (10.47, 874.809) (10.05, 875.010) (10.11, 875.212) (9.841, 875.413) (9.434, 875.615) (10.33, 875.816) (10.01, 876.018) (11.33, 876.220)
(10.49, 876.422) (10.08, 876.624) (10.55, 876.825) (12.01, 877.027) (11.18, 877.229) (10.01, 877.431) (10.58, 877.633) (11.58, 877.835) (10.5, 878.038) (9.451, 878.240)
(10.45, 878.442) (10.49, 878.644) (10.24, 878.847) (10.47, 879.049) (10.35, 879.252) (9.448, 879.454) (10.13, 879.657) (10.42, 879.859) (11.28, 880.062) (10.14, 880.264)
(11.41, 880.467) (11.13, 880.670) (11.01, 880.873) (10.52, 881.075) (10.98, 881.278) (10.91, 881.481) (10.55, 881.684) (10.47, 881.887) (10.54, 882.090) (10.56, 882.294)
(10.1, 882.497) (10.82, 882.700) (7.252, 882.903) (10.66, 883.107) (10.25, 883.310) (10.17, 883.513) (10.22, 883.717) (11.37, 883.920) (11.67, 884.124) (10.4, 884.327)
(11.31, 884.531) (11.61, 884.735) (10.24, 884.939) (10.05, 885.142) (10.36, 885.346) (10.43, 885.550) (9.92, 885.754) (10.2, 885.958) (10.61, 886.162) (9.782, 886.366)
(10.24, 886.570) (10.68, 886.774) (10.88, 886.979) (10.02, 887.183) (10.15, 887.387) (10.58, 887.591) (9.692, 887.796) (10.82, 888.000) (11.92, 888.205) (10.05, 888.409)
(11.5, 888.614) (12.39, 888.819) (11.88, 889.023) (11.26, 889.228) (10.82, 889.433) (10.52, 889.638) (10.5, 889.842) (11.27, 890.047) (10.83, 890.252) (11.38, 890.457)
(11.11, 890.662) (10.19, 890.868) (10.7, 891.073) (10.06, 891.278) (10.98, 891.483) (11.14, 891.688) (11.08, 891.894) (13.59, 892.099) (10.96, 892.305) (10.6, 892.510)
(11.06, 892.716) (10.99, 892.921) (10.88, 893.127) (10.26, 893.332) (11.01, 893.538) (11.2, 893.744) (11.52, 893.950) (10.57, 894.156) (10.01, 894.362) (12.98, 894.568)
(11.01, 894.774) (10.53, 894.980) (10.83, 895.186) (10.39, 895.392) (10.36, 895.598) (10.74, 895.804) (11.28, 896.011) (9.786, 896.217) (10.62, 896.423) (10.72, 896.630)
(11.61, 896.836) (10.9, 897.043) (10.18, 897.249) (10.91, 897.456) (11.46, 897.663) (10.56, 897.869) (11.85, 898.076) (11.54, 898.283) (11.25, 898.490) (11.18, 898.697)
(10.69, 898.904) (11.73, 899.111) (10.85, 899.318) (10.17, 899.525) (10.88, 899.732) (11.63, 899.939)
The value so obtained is 43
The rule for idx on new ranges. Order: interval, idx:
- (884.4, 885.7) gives 64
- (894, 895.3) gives 66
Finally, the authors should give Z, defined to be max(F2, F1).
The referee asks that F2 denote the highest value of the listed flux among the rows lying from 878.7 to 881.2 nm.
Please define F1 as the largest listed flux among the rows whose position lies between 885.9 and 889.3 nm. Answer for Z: 12.4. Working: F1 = 12.39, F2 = 11.41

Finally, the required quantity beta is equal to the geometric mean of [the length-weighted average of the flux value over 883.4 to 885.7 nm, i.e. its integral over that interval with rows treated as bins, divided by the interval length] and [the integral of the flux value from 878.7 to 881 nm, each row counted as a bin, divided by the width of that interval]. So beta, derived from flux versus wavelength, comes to 10.6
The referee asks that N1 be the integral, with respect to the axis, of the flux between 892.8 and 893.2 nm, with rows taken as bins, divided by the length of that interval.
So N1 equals 10.95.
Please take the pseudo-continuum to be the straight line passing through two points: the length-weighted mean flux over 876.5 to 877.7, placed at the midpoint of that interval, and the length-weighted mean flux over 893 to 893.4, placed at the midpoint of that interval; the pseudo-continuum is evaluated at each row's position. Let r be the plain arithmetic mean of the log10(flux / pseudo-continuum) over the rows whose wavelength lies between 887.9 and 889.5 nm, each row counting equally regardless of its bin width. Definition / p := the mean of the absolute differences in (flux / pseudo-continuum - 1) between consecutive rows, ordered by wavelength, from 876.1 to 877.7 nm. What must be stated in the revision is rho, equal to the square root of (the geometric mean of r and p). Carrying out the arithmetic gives 0.210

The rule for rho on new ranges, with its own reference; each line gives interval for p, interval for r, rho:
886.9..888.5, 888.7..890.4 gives 0.204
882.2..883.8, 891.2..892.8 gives 0.220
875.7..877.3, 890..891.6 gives 0.148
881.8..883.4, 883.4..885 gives 0.166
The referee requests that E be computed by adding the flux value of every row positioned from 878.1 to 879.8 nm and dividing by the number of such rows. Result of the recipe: 10.1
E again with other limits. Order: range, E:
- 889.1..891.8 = 10.8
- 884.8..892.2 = 10.8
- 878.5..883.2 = 10.4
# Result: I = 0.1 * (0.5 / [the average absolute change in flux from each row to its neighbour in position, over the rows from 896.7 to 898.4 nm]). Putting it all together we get 0.067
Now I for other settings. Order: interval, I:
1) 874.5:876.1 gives 0.102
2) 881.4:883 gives 0.066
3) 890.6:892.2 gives 0.061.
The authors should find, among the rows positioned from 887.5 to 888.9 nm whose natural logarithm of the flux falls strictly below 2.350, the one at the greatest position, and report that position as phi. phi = 888.409 nm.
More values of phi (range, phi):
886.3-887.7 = 887.387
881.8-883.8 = 883.717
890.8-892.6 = 891.278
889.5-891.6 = 891.278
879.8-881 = 880.264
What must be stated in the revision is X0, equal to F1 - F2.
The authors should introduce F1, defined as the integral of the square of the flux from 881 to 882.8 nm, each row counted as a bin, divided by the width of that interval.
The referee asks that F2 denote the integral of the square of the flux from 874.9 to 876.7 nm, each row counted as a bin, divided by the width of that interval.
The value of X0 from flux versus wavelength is 8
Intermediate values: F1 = 113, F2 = 104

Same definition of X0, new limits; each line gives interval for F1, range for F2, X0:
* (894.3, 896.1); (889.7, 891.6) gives 4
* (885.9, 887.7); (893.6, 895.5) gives -14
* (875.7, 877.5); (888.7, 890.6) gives -12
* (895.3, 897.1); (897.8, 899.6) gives -9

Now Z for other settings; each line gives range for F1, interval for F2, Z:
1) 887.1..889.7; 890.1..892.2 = 13.6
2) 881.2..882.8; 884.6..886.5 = 11.6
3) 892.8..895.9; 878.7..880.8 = 13.0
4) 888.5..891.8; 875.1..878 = 12.4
